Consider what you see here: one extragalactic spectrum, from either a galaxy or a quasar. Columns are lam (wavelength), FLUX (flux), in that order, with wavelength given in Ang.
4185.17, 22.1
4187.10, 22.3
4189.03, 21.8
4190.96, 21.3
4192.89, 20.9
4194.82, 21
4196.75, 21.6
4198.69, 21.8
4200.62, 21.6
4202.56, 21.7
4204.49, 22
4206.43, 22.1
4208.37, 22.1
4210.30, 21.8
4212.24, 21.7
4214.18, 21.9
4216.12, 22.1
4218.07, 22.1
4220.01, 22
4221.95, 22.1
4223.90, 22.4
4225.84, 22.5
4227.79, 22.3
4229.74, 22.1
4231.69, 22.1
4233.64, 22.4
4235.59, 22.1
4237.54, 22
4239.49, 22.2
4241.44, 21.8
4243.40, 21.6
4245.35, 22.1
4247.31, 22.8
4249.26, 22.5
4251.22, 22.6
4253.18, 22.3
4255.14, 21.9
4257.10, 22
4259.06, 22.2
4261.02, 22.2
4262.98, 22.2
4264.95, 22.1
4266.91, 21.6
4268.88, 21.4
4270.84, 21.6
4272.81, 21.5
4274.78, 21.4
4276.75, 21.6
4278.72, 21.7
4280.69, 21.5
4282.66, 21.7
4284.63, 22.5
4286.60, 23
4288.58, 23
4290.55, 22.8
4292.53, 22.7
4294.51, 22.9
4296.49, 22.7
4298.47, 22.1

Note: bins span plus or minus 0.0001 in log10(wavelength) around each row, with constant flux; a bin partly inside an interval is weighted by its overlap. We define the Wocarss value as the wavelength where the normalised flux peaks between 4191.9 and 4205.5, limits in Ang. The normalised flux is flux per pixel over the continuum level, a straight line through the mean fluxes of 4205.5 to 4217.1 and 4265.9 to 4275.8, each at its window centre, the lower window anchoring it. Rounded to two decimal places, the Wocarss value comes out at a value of 4204.49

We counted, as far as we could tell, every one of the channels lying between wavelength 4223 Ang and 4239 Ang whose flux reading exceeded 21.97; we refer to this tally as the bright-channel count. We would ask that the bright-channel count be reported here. 8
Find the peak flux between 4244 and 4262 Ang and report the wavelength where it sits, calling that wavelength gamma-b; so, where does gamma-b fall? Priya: 4247.31 Ang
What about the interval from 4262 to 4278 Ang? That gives 4262.98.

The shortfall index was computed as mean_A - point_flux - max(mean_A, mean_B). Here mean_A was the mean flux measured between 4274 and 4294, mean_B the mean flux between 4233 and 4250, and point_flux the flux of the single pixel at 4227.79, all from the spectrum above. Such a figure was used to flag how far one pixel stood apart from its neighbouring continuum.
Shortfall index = -22.3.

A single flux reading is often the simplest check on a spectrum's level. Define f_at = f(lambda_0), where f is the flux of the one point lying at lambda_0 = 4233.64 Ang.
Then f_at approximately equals 22.4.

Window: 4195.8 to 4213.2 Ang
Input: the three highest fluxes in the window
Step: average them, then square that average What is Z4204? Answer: 487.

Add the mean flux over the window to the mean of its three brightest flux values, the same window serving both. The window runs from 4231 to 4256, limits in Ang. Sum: 44.8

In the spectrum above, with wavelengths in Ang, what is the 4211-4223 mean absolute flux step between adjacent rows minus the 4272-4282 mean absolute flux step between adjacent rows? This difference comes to -0.03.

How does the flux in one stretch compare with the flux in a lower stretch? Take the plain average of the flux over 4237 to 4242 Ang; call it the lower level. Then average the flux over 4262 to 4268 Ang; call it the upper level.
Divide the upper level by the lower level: 1.00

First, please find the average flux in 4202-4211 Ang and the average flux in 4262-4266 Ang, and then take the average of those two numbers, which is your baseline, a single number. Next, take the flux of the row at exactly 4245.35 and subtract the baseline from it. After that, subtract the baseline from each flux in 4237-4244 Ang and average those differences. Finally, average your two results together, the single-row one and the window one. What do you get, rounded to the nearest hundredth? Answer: -0.05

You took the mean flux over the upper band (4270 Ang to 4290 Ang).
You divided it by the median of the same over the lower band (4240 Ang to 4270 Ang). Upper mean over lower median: 0.99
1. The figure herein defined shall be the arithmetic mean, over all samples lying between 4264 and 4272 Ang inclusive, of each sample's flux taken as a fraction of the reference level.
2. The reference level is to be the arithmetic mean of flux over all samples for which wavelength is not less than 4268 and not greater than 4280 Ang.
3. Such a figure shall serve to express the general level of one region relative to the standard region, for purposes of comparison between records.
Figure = 1.01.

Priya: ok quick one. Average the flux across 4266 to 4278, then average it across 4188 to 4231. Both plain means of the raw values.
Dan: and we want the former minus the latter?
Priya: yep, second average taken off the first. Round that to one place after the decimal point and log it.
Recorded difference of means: -0.3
